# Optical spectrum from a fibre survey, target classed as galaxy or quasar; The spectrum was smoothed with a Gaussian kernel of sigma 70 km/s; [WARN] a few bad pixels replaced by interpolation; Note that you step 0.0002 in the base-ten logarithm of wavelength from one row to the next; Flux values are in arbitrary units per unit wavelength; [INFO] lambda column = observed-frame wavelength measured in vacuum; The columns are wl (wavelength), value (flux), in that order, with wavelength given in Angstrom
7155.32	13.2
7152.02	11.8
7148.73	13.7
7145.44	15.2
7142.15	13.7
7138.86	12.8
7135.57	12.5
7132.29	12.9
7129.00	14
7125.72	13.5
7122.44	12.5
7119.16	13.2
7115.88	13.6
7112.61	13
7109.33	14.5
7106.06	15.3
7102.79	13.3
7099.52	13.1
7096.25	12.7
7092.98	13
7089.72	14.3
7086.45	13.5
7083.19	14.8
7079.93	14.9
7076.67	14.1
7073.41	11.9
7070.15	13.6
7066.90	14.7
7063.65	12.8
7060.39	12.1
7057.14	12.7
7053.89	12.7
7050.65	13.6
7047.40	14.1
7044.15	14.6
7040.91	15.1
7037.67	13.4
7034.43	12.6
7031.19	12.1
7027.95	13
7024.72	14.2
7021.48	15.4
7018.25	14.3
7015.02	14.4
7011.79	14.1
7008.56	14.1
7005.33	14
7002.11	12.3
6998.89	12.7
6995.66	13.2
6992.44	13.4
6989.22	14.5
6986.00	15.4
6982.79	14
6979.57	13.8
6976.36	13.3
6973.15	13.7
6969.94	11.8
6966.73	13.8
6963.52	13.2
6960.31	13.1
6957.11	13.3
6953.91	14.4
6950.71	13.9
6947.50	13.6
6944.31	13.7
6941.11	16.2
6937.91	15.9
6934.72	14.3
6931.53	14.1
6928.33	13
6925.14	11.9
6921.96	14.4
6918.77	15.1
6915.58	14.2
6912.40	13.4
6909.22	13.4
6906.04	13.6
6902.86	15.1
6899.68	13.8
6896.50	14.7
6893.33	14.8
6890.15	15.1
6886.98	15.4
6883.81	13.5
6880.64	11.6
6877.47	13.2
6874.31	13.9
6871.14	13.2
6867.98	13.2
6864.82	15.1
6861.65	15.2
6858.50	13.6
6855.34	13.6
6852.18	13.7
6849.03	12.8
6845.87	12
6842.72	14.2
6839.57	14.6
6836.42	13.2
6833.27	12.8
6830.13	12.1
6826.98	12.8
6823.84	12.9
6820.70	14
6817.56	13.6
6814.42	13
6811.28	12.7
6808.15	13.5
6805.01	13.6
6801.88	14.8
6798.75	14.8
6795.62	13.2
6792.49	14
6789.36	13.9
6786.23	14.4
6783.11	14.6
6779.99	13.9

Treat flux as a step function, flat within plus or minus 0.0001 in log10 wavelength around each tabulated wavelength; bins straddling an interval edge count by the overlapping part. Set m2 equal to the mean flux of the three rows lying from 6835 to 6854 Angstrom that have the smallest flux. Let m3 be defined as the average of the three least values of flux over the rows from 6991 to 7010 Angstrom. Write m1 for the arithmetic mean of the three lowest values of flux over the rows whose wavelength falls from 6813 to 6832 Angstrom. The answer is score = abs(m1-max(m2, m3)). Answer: 0.1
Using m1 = 12.6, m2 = 12.7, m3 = 12.7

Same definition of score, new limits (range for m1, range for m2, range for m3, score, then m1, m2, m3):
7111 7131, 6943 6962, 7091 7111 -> 0.4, 12.9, 13.3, 12.9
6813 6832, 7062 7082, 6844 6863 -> 0.2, 12.6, 12.8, 12.8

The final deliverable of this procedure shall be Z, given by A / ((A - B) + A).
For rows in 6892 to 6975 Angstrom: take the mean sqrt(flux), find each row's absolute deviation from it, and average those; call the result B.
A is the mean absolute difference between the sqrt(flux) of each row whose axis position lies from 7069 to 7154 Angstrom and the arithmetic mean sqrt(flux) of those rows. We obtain 1.02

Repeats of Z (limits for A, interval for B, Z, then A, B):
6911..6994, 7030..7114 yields 1.18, 0.099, 0.114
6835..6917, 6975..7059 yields 0.99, 0.103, 0.102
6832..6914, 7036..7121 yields 0.99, 0.105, 0.104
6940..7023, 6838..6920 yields 1.22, 0.090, 0.107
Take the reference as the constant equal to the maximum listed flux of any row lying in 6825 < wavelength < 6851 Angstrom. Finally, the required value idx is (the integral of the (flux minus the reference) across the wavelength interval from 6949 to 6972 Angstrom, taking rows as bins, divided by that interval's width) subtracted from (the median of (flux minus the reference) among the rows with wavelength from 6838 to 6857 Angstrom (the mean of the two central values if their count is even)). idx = 0.29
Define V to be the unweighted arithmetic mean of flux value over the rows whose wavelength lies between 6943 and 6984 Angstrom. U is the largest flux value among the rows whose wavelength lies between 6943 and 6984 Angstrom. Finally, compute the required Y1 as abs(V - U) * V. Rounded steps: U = 14.4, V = 13.5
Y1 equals 12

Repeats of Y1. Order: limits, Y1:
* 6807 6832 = 12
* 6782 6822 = 13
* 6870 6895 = 22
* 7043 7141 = 25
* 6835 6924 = 21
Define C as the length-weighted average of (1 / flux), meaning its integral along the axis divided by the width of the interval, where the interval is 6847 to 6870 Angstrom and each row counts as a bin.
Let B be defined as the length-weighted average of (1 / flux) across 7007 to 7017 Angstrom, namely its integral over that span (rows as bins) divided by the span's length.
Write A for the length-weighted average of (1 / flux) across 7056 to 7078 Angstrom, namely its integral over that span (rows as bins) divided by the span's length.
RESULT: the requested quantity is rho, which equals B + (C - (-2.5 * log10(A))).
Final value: -2.65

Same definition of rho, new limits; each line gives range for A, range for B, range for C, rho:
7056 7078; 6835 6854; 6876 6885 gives -2.64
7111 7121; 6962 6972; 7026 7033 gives -2.65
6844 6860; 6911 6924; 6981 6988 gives -2.66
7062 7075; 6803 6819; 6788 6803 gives -2.65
